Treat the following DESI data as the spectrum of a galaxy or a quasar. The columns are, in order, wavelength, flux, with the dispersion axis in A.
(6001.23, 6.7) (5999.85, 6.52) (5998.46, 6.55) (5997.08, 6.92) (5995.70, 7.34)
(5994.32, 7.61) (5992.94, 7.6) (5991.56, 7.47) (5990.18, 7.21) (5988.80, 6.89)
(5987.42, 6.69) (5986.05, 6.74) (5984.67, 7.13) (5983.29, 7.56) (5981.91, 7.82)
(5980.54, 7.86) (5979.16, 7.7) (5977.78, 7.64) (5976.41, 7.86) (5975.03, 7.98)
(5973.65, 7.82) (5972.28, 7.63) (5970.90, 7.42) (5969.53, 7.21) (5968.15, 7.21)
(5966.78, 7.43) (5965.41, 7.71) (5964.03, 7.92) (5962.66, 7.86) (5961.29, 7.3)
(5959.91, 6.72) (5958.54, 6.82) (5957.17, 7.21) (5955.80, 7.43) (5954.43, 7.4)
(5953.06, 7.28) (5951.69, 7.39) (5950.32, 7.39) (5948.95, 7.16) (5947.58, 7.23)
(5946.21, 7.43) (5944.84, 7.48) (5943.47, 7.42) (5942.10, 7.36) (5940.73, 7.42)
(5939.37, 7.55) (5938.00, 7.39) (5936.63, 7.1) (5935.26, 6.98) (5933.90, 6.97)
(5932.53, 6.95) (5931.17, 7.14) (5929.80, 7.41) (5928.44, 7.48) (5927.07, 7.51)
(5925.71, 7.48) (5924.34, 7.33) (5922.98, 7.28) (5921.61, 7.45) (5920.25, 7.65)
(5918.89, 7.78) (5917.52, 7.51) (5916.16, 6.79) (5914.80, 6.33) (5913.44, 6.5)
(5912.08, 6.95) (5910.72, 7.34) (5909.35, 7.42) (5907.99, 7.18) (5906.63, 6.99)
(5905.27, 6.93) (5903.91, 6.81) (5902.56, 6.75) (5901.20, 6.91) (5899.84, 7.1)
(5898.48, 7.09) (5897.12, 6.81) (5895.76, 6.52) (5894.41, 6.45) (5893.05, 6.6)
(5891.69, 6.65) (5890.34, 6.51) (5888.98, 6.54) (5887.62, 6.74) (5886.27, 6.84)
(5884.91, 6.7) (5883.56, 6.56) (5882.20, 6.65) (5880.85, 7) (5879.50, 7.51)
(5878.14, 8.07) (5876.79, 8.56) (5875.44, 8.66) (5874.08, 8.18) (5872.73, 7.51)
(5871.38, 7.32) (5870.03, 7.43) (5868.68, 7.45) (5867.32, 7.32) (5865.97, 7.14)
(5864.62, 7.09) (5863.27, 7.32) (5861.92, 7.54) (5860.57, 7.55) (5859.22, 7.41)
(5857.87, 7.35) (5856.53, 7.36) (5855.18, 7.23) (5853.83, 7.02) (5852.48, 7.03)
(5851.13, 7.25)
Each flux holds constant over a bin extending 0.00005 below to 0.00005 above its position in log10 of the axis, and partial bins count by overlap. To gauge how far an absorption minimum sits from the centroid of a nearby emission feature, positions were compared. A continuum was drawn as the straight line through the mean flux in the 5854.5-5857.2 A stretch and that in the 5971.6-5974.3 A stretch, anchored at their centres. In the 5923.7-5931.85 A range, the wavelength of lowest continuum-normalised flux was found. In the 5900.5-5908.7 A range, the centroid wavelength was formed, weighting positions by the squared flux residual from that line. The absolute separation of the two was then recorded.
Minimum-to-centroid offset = 27.3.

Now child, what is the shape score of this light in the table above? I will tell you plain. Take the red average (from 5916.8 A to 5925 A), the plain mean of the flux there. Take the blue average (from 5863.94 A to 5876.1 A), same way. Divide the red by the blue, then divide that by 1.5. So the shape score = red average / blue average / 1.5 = 0.661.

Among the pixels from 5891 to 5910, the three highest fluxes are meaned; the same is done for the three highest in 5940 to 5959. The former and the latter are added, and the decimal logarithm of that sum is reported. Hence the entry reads 1.17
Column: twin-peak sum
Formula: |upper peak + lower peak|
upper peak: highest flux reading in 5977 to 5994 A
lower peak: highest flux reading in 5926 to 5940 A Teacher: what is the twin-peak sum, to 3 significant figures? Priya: 15.4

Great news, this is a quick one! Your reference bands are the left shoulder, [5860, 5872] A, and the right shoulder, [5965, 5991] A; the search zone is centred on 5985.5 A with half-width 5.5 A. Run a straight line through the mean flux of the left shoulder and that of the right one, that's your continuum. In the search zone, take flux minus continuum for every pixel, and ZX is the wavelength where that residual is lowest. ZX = 5987.42 A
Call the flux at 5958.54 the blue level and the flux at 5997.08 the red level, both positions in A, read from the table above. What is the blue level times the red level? 47.2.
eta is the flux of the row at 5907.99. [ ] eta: 7.18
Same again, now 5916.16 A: 6.79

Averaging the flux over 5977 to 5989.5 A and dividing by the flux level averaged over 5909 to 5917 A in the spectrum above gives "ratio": 1.07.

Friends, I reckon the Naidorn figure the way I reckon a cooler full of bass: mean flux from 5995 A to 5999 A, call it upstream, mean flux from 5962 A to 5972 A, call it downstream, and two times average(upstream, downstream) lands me 14.5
